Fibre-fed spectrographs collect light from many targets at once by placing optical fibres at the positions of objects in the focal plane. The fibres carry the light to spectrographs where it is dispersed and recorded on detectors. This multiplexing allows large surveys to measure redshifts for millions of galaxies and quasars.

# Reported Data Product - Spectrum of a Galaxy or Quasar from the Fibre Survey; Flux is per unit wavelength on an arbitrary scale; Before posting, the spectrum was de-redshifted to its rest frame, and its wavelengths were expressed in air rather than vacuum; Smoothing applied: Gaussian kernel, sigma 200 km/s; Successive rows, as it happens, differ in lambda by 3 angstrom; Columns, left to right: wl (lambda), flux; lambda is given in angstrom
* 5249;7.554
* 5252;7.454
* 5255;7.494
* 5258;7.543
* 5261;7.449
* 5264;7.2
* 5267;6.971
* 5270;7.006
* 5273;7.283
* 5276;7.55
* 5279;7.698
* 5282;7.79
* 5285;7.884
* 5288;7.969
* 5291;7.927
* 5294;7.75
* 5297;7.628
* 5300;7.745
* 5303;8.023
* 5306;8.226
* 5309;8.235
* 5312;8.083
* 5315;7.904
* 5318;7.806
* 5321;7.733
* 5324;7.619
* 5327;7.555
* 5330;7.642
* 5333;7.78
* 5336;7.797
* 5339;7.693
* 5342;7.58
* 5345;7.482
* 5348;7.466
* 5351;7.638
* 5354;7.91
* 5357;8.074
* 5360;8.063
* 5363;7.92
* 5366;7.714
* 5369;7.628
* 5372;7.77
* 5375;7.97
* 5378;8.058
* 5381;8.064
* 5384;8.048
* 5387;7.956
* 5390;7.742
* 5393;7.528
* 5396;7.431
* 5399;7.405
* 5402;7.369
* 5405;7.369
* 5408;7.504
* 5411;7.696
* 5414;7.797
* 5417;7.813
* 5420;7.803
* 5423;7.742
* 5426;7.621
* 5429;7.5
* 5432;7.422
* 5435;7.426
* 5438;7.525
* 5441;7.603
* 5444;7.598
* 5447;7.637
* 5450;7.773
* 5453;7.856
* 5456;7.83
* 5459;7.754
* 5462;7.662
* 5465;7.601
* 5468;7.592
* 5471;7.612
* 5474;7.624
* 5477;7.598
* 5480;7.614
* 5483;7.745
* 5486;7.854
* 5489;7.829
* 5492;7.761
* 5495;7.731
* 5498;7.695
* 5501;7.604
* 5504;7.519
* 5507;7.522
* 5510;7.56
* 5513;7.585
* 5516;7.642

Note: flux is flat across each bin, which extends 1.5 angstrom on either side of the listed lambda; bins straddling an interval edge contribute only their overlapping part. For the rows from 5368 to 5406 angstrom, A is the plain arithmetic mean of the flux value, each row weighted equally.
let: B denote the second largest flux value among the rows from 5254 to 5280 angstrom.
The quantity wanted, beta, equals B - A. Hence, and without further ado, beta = -0.17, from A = 7.72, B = 7.55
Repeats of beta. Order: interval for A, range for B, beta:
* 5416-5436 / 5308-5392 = 0.46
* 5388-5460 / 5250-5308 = 0.41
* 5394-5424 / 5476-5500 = 0.24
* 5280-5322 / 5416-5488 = -0.05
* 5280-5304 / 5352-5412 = 0.22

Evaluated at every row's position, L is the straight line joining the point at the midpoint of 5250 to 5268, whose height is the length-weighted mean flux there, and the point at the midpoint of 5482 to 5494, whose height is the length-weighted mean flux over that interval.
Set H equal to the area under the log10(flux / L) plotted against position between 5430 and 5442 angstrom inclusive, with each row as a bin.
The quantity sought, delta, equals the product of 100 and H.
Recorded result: -14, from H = -0.14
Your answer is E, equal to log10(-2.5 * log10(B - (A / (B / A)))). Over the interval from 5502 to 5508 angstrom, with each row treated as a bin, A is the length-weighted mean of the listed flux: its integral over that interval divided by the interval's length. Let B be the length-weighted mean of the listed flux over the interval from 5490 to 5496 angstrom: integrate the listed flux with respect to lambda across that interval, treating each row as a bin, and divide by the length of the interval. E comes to -0.06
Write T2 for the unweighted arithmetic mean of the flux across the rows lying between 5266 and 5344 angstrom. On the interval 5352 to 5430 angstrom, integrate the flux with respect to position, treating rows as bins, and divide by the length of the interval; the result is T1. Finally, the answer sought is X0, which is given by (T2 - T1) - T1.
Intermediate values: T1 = 7.75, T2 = 7.73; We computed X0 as -7.78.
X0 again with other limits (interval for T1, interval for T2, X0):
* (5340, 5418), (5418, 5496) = -7.79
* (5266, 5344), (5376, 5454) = -7.79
